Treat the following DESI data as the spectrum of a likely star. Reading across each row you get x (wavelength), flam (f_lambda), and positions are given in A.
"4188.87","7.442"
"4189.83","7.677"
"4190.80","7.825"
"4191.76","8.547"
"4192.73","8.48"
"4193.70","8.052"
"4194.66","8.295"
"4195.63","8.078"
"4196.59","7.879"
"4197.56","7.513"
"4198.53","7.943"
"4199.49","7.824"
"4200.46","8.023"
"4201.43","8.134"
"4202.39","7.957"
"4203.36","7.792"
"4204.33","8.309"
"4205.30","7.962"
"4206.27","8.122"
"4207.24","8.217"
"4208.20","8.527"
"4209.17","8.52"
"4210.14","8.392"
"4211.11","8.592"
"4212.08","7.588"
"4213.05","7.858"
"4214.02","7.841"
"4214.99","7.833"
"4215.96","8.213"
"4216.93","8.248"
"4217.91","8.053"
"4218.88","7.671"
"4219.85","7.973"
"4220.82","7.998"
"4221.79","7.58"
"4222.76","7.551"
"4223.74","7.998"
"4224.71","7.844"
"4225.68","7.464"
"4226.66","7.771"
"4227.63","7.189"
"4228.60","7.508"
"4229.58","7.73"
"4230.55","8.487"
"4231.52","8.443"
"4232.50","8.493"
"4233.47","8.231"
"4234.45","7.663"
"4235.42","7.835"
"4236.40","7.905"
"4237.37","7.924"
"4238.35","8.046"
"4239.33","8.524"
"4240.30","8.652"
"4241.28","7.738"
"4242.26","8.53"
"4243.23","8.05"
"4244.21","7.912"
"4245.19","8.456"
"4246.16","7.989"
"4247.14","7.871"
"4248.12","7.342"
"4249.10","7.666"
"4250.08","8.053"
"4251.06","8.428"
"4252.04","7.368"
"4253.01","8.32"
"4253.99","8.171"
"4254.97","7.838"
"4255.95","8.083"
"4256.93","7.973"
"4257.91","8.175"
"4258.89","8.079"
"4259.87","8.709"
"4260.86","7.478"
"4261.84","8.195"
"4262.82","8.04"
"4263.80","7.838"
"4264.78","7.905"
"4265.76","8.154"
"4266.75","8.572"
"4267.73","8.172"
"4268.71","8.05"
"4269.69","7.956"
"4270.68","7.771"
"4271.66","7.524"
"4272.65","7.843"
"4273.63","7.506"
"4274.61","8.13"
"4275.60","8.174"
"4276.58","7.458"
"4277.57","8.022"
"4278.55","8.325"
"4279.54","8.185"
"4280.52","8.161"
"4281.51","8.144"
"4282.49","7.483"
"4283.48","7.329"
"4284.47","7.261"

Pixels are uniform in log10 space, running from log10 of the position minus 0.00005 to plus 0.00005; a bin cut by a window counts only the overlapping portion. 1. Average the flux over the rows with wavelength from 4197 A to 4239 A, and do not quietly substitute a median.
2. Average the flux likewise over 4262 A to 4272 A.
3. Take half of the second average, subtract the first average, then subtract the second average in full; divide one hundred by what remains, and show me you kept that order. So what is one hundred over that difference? -8.35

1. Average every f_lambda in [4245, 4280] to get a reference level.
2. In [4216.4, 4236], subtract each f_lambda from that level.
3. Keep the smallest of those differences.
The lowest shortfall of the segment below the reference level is -0.50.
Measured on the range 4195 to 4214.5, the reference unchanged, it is -0.60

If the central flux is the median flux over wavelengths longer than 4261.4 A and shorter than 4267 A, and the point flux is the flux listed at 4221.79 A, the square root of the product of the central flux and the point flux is 7.83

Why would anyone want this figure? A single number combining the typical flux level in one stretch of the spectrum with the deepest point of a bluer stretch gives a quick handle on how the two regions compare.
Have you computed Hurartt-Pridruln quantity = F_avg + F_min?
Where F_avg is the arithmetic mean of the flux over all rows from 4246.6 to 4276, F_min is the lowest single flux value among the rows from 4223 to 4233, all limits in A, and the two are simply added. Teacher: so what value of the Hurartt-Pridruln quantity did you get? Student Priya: 15.17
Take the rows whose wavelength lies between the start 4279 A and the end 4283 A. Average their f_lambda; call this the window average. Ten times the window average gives 79.9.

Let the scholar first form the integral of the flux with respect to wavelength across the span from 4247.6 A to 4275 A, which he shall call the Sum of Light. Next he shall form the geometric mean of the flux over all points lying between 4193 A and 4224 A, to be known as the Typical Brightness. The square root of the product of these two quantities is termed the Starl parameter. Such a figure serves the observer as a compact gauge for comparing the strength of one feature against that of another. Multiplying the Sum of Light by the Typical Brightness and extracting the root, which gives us 42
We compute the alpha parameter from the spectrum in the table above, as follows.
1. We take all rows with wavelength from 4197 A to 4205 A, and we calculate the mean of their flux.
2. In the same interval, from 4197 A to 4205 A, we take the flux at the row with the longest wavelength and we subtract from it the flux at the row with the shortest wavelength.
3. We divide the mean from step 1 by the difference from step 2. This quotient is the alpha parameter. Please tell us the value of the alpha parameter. 10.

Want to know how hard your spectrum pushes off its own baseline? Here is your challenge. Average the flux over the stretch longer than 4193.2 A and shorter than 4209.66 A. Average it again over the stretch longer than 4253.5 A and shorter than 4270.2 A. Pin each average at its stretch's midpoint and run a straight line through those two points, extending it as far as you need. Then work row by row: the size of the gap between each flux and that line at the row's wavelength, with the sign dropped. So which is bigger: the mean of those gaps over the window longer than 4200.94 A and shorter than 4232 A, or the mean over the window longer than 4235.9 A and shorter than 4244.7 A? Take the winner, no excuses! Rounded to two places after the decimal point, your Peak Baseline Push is 0.30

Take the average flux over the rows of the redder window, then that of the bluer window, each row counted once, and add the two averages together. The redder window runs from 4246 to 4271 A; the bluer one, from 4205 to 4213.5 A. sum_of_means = 16.21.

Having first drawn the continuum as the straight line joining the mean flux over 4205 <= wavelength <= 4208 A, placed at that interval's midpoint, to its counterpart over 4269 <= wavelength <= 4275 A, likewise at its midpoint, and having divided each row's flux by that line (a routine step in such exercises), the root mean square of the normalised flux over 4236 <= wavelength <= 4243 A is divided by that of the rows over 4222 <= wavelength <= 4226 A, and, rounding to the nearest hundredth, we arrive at 1.07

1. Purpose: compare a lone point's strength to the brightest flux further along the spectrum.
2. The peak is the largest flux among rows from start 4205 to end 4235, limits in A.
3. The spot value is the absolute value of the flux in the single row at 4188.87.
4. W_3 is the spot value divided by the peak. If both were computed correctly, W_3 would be 0.87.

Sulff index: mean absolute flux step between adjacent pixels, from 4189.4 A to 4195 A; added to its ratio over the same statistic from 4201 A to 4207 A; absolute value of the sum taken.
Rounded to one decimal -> 1.5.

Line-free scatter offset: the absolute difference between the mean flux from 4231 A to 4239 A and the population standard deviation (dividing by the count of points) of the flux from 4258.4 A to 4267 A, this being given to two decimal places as 7.72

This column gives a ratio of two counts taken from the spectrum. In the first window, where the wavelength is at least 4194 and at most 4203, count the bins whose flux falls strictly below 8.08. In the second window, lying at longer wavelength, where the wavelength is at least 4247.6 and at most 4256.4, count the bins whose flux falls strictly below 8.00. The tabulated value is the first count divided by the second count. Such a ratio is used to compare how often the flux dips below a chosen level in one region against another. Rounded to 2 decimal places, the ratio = 1.75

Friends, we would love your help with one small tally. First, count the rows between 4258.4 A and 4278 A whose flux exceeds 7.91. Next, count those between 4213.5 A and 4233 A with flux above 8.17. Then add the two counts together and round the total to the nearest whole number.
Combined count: 17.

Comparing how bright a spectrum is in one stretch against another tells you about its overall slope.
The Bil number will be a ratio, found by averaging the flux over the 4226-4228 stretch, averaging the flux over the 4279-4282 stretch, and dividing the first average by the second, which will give 0.92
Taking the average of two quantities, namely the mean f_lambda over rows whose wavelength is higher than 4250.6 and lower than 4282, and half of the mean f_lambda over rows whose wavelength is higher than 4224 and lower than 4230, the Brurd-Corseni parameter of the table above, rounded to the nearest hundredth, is 5.91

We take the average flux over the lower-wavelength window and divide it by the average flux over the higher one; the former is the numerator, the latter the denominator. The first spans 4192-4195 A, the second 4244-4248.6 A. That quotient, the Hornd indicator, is 1.05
